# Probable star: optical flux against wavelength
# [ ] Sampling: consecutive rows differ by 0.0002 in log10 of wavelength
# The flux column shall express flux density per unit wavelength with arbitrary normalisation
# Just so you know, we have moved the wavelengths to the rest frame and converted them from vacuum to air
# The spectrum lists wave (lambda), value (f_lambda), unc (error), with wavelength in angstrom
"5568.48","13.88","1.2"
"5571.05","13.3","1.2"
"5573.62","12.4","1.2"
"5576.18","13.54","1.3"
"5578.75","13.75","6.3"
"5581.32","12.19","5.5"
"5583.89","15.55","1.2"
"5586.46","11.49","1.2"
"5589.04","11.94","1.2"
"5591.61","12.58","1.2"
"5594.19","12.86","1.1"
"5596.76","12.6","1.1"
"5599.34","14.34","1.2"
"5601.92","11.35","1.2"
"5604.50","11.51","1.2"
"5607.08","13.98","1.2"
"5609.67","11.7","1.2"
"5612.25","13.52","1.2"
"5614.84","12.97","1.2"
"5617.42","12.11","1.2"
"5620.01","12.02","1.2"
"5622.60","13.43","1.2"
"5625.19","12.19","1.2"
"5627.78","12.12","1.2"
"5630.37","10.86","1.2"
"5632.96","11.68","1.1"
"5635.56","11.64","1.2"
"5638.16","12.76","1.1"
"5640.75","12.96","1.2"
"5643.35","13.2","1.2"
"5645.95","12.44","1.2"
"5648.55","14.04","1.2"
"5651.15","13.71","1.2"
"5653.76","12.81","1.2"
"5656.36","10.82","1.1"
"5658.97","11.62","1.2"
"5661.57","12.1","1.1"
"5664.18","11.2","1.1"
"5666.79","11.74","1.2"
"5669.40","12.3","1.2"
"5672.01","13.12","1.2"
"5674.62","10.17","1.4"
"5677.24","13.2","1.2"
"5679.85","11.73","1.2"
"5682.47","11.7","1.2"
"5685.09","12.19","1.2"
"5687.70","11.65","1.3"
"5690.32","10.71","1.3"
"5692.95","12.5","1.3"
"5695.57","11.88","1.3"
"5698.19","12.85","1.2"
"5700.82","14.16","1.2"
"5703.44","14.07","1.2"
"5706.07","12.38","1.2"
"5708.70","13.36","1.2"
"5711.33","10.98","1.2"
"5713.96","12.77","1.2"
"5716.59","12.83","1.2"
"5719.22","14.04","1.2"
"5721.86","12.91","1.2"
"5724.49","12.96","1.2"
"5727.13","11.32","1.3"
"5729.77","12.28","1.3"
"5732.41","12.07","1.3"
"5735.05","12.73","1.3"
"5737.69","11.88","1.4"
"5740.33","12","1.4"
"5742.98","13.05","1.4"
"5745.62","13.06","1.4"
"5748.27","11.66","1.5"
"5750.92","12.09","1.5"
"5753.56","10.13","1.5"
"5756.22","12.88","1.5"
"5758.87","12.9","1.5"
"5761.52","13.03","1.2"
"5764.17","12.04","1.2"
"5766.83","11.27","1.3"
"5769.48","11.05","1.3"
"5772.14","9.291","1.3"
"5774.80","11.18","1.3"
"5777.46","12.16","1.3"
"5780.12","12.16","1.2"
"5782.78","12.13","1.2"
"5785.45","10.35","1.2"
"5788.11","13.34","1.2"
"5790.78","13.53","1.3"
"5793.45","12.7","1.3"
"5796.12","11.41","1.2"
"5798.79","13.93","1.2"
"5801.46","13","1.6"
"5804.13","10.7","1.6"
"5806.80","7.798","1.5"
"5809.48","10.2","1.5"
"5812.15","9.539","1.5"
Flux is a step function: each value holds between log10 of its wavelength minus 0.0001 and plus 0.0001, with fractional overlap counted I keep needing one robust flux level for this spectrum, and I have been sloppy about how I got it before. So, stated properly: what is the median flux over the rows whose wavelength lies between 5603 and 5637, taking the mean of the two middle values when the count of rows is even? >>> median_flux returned 12.1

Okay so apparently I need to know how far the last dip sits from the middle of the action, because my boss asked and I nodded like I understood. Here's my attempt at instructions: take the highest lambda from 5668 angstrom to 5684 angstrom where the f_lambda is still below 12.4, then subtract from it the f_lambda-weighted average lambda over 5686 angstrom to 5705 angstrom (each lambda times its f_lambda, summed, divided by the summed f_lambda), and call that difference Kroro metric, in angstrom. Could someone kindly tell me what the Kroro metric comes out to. -13.5 angstrom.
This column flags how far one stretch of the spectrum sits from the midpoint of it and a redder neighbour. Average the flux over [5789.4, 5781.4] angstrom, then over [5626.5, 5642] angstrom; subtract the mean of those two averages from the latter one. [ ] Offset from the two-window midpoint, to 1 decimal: 0.0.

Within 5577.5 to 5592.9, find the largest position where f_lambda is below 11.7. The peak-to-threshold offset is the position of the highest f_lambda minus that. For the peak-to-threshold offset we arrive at -2.6 angstrom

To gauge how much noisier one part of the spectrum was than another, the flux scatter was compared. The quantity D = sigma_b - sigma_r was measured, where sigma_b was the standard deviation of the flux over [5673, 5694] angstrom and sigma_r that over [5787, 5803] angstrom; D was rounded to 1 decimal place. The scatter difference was 0.1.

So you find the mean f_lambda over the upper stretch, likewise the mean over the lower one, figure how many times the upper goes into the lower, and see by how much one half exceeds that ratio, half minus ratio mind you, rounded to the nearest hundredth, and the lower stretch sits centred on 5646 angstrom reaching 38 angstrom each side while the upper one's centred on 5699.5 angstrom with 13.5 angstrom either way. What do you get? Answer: -0.49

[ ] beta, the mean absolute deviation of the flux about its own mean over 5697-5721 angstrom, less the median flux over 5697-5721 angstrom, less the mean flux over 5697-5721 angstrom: -25.1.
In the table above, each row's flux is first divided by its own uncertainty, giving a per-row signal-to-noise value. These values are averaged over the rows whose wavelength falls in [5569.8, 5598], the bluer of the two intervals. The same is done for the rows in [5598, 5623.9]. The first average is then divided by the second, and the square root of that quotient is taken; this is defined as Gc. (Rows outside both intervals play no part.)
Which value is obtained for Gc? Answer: 0.94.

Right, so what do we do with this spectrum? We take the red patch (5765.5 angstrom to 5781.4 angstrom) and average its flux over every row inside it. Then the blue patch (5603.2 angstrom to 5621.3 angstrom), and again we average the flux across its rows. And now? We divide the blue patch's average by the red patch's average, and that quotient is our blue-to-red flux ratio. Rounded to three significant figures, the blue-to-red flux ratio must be 1.12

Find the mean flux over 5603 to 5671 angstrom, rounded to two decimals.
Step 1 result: 12.36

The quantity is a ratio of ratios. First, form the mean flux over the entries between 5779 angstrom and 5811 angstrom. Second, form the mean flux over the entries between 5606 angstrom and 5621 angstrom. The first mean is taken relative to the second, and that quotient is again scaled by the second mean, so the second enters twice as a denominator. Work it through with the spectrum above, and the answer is 0.073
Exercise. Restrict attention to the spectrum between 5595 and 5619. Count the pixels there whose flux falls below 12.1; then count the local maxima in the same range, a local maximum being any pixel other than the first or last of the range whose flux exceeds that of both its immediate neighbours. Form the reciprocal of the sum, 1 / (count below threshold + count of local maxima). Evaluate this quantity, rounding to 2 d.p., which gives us 0.17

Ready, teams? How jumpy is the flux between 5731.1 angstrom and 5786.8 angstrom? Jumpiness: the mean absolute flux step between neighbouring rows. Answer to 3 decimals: 0.890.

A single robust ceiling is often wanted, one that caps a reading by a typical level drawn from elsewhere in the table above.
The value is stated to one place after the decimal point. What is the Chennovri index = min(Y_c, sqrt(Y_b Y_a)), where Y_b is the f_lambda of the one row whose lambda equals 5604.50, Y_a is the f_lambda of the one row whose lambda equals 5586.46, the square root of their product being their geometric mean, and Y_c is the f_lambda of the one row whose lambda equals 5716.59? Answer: 11.5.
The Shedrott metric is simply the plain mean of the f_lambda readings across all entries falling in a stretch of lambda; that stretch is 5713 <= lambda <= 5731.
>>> 12.73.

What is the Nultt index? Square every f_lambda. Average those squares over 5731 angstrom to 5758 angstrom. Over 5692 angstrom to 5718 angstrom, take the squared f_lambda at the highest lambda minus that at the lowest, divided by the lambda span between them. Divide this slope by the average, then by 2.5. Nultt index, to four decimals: 0.0010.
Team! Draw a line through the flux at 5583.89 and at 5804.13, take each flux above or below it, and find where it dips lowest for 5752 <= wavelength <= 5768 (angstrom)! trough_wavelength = 5753.56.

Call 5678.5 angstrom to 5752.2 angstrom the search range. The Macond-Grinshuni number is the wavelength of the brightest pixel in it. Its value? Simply 5700.82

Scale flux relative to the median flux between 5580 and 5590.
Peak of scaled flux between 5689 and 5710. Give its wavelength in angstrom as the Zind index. 5700.82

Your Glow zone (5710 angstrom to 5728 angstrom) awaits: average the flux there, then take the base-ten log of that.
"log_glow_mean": 1.10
